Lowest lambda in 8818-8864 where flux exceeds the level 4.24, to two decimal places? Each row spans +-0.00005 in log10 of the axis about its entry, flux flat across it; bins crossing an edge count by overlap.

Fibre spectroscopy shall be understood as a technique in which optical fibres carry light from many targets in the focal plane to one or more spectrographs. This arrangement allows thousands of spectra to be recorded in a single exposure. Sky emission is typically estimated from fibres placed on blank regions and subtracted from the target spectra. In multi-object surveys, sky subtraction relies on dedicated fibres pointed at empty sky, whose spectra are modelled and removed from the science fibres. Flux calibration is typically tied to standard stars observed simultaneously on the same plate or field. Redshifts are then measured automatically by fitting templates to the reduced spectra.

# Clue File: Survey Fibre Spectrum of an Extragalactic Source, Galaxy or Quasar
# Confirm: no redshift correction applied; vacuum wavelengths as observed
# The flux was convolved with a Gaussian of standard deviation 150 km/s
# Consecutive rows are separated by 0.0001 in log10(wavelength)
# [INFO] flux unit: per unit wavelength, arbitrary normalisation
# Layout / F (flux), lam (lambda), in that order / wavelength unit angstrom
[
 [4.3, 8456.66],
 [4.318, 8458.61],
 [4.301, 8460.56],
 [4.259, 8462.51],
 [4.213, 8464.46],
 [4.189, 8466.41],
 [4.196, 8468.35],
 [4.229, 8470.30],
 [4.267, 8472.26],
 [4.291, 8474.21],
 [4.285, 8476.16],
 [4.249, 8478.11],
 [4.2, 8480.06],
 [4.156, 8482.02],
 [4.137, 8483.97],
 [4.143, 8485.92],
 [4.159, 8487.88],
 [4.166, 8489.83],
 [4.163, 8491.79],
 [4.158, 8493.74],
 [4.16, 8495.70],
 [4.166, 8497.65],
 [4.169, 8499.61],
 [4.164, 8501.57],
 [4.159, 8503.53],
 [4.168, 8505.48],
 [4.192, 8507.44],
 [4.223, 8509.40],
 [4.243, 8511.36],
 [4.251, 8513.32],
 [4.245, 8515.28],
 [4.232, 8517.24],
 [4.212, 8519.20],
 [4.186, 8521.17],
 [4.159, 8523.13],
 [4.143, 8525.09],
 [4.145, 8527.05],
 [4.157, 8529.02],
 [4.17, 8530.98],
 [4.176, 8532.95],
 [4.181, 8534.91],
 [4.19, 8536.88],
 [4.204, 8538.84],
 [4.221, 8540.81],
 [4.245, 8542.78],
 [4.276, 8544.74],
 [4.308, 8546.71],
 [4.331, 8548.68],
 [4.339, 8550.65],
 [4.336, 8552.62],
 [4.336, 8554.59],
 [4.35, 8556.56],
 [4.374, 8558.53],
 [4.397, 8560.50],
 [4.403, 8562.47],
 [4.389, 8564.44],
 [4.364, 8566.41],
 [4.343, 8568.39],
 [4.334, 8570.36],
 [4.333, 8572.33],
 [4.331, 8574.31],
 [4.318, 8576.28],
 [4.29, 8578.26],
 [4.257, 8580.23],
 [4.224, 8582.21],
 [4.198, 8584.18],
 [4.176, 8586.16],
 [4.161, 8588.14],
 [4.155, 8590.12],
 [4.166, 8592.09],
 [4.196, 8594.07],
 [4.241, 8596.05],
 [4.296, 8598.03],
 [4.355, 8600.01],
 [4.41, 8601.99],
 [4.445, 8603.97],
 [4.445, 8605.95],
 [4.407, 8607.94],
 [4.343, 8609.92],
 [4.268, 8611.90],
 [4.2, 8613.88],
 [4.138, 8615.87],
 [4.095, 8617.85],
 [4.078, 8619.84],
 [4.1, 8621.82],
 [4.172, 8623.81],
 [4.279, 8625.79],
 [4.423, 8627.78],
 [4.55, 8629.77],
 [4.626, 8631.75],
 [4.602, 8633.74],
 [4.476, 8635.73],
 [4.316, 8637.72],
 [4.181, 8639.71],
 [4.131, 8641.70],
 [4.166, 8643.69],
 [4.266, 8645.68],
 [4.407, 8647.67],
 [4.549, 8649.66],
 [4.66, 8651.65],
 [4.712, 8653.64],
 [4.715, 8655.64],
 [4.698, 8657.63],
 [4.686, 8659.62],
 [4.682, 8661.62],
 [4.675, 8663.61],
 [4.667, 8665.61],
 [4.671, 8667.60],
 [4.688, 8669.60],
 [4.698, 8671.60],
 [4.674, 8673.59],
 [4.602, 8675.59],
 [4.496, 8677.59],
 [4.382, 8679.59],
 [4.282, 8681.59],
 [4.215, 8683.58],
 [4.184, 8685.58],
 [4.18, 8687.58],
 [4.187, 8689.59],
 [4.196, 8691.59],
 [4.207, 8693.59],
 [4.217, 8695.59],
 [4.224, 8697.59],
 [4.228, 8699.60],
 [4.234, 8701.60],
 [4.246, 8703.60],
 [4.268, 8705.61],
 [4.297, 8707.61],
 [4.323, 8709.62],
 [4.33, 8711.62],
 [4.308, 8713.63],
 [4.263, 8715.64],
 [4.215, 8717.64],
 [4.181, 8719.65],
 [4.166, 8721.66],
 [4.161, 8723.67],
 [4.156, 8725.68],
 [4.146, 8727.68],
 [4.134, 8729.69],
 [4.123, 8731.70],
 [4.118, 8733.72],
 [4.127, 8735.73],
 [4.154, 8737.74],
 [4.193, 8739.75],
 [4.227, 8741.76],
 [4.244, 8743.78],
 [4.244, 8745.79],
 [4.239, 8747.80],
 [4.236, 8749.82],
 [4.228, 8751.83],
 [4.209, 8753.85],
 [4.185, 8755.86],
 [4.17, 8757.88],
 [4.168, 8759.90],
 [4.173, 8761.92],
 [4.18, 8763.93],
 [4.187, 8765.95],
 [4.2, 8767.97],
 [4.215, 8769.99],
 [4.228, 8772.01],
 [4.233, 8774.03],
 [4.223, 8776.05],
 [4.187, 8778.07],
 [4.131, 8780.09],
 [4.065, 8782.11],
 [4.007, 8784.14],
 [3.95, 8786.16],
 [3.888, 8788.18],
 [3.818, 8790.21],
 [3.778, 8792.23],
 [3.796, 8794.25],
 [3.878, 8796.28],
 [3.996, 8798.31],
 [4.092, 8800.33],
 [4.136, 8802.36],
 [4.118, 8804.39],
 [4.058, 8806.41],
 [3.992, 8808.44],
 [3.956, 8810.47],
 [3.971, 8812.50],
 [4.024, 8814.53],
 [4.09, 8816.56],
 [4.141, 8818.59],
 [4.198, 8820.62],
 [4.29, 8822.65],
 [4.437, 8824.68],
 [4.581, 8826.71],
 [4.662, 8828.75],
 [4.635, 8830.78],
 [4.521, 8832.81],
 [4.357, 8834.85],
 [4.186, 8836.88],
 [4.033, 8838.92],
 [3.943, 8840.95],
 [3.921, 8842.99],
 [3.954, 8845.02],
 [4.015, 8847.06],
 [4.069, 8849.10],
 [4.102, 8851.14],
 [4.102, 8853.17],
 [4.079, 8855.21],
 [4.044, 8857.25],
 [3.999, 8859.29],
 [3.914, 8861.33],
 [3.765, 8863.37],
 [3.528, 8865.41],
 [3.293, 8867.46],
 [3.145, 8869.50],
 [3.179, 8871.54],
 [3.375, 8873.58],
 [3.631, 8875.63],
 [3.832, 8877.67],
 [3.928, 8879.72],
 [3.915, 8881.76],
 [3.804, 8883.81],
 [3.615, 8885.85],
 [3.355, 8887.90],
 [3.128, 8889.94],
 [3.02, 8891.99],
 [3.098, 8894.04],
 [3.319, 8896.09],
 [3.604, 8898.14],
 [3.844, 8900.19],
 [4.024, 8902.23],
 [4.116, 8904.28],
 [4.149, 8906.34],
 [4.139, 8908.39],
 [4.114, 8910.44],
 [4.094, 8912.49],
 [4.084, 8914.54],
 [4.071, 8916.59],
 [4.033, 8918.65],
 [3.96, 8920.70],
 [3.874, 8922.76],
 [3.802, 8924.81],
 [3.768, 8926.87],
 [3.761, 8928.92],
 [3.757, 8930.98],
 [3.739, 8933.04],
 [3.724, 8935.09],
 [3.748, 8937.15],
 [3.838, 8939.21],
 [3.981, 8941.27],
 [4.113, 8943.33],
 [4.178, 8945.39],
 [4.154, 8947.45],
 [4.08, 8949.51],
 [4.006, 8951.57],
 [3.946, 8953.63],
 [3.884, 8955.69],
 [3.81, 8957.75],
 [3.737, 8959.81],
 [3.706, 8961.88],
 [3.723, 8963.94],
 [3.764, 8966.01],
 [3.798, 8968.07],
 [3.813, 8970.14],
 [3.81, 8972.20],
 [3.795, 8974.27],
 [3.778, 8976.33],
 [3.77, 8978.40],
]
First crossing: 8822.65 angstrom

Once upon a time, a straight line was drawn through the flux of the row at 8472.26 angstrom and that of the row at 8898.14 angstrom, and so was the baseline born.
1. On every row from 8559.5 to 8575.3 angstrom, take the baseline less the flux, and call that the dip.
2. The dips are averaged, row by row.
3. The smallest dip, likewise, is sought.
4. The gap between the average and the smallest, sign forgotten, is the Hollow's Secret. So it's 0.03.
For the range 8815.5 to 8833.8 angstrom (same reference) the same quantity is 0.27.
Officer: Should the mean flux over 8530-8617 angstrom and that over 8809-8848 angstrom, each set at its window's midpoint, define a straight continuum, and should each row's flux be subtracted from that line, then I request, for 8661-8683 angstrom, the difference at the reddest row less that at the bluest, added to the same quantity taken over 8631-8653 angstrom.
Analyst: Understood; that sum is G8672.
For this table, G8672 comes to 0.35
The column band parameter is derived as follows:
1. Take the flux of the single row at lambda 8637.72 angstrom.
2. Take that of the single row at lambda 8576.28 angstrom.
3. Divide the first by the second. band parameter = 1.00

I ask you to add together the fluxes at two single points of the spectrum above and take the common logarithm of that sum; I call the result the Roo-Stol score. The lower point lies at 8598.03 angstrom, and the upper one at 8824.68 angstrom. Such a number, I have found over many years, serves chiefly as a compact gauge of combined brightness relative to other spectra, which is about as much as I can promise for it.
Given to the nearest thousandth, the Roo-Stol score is 0.941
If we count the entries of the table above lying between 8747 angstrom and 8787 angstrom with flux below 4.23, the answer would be 17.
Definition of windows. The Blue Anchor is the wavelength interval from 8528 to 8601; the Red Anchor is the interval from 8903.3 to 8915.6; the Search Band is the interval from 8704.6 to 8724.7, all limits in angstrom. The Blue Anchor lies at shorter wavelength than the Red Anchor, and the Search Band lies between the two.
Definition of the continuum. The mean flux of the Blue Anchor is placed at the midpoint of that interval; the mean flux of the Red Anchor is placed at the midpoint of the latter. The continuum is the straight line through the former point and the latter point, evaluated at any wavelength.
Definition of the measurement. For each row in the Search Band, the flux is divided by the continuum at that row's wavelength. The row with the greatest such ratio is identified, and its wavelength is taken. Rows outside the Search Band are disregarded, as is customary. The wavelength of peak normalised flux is 8711.62 angstrom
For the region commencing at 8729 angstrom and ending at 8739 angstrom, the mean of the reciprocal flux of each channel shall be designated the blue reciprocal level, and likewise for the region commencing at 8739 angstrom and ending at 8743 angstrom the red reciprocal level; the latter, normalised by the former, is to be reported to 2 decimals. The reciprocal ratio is 0.98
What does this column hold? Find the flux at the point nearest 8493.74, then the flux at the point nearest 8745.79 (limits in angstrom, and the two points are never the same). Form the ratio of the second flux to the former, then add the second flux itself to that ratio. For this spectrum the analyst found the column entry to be 5.26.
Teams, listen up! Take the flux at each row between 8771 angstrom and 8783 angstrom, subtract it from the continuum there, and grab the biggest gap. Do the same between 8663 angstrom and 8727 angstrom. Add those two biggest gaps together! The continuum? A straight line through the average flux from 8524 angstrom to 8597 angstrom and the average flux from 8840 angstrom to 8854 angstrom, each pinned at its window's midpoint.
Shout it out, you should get -0.02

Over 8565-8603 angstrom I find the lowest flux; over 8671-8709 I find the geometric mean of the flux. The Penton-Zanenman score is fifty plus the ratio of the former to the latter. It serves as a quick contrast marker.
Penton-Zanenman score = 51.0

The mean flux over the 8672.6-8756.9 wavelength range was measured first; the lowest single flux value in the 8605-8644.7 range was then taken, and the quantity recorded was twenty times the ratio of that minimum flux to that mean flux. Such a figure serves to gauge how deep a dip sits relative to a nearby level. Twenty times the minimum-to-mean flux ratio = 19.2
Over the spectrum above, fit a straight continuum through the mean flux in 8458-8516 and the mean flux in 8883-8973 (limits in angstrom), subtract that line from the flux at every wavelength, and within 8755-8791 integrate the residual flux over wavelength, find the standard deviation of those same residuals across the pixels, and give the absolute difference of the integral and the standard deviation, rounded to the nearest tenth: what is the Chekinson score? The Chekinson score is 5.9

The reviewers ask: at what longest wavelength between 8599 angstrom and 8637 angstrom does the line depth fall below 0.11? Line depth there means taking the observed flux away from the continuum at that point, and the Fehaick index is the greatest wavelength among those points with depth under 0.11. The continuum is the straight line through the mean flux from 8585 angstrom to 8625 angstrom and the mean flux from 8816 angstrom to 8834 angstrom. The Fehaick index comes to 8635.73 angstrom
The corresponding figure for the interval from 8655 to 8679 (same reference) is 8677.59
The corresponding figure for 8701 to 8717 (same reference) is 8715.64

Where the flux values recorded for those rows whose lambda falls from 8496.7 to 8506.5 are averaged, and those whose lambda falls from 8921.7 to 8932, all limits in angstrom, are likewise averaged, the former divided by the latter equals 1.10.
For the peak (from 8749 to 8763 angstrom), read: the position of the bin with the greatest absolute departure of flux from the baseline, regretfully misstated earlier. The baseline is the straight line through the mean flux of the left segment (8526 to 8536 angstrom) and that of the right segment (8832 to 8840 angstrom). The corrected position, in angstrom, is 8759.90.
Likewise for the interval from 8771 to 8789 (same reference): 8788.18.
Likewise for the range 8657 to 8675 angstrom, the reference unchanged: 8657.63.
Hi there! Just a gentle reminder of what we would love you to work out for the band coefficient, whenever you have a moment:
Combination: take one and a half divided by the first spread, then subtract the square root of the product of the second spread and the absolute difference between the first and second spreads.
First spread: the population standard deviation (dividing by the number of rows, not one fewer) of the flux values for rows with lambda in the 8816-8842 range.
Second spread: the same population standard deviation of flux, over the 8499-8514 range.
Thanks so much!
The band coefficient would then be 6.5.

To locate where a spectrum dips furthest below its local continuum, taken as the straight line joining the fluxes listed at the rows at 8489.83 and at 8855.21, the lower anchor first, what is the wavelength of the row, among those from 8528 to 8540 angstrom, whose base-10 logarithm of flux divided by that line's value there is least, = 8529.02 angstrom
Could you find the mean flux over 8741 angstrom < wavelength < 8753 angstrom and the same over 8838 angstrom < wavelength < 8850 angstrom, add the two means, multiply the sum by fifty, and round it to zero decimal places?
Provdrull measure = 411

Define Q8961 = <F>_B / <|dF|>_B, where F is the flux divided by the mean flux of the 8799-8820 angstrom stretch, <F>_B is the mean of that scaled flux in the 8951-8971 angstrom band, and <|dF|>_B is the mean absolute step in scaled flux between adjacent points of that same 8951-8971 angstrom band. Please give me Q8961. 84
